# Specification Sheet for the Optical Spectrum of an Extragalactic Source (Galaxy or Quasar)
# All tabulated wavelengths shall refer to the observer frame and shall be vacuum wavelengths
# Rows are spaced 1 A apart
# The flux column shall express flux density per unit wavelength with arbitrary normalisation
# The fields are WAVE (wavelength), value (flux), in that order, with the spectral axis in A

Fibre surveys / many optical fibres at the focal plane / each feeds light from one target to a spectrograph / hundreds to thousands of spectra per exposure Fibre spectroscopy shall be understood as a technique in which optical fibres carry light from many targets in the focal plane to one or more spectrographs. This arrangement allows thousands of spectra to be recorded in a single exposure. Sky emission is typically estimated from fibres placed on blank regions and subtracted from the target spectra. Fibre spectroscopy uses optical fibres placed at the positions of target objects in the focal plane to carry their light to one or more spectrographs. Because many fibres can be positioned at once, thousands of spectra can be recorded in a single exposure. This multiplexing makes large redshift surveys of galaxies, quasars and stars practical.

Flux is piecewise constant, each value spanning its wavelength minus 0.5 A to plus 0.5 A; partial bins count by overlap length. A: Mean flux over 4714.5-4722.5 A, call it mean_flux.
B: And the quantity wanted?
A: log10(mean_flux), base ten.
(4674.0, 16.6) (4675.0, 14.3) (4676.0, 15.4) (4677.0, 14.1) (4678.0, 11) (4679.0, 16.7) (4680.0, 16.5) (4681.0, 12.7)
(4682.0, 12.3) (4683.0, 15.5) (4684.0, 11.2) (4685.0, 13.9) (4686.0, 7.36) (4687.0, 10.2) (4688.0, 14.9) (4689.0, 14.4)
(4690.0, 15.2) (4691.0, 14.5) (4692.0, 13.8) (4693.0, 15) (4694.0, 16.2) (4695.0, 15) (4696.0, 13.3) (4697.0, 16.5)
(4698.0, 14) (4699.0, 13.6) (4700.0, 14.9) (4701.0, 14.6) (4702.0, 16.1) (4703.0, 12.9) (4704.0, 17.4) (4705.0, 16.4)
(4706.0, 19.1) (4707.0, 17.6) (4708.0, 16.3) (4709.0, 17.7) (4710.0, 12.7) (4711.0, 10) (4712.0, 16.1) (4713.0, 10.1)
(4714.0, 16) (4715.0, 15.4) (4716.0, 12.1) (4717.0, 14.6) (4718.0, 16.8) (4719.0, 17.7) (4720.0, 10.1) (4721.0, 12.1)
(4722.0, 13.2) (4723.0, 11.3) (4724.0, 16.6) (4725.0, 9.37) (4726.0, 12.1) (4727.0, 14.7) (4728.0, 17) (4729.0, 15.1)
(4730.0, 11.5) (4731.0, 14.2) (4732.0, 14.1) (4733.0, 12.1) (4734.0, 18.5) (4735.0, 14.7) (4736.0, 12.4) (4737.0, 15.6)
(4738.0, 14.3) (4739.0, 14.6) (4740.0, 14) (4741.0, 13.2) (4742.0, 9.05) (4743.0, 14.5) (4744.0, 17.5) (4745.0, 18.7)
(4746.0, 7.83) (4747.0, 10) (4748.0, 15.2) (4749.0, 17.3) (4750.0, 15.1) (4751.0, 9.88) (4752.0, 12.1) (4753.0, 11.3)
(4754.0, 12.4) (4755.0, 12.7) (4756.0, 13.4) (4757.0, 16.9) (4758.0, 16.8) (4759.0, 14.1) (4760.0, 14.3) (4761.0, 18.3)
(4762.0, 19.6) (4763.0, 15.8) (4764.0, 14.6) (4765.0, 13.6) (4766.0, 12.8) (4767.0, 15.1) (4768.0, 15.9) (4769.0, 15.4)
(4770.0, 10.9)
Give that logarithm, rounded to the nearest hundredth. 1.15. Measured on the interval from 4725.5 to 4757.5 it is 1.14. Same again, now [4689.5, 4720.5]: 1.17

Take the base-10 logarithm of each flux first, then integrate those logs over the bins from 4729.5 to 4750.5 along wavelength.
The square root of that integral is 4.89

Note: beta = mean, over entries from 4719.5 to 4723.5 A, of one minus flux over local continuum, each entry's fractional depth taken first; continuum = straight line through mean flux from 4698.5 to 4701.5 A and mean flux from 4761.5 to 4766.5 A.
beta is 0.20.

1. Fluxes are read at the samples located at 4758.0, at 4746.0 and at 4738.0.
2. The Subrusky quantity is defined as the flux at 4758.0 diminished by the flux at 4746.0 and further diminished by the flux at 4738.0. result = -5.3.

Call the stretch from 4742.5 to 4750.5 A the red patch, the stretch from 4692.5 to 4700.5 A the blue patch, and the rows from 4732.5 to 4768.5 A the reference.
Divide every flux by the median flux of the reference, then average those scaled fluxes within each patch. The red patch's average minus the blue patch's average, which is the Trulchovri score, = -0.02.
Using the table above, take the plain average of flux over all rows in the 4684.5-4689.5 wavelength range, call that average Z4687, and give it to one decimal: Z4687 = 12.2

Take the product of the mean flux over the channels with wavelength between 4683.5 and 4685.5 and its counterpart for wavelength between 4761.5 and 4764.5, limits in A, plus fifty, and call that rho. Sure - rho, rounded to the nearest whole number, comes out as 259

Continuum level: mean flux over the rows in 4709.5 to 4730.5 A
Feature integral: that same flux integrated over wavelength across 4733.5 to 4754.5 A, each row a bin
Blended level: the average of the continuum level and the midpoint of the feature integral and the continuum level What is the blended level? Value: 82.20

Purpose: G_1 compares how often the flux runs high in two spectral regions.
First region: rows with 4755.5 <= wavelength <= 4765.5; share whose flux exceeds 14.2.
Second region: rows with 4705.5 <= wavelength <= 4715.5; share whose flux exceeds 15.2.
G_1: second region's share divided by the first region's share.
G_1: 1.0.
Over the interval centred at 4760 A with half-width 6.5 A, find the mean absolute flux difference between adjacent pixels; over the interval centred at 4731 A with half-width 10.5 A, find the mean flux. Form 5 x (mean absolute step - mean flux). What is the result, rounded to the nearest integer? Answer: -61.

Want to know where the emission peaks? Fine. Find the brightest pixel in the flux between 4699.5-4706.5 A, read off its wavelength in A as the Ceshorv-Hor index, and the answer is 4706.0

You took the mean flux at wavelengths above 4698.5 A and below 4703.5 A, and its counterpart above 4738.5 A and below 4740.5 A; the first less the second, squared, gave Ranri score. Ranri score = 0.0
